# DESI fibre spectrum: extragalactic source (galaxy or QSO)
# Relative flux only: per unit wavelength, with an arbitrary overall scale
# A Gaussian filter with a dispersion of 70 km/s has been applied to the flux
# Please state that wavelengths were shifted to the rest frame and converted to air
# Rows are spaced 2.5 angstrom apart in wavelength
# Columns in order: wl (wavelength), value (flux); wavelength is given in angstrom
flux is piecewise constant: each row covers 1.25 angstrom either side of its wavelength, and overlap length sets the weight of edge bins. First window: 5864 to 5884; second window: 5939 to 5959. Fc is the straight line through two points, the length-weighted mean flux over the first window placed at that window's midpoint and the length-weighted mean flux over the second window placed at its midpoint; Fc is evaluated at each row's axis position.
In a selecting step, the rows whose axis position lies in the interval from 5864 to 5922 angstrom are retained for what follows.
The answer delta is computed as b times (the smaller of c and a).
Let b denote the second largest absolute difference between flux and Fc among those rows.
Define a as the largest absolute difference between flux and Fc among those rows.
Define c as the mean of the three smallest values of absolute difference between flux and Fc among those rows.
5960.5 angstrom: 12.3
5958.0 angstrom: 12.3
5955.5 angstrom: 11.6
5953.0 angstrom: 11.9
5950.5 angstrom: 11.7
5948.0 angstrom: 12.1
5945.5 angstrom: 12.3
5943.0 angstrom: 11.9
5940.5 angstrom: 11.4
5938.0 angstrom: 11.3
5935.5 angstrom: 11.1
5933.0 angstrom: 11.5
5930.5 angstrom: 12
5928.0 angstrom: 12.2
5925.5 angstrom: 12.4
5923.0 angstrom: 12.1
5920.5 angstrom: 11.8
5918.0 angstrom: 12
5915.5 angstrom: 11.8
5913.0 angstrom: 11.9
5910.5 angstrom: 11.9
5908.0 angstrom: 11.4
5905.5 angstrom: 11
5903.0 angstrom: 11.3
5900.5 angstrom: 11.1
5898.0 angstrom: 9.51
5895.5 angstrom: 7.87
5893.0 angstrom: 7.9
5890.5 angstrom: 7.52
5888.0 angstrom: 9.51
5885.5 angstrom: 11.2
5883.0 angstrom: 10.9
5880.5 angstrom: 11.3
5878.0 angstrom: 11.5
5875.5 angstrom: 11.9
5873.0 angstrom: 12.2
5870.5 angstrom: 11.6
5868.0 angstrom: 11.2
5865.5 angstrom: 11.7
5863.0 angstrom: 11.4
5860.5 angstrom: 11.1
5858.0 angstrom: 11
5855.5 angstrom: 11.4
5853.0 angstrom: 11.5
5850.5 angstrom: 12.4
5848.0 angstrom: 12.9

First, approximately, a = 4.1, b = 4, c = 0.06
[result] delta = 0.22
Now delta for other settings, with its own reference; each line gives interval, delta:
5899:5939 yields 0.07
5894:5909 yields 0.89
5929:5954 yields 0.04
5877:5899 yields 0.92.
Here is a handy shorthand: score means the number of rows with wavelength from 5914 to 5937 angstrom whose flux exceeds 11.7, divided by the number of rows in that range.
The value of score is 0.8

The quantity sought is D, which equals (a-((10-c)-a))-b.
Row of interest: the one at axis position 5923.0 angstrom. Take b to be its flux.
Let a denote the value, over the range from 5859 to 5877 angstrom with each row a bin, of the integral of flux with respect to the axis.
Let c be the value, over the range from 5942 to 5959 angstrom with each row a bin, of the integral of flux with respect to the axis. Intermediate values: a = 208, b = 12.1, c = 203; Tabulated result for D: 598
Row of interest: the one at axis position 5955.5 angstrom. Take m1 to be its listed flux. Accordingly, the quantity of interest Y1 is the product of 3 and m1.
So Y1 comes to 35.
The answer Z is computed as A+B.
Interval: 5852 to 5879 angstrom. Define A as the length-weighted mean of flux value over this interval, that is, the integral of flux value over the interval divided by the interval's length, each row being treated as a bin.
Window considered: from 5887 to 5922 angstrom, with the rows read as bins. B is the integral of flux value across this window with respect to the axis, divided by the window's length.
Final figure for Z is 22.0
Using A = 11.5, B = 10.5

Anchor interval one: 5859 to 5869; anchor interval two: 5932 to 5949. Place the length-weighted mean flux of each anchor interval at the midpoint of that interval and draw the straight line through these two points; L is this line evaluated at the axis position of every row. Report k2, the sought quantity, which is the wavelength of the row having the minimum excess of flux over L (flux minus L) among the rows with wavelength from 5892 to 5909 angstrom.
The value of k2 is 5895.5 angstrom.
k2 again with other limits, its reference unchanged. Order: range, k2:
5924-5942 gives 5935.5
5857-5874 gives 5858.0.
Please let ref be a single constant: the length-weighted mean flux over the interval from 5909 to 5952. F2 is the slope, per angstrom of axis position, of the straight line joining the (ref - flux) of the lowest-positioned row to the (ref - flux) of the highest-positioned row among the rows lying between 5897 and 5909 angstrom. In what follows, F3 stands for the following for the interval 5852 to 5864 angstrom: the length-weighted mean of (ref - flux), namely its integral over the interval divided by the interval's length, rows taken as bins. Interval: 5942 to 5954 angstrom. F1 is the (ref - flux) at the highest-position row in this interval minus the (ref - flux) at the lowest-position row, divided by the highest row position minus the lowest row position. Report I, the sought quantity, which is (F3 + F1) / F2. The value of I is -3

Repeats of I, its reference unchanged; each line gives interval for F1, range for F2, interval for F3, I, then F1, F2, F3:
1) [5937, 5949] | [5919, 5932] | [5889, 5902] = -146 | -0.08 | -0.020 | 3.0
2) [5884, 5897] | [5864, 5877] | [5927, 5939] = -28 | 0.33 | -0.020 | 0.2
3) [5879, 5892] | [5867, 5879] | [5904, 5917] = -21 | 0.38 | -0.030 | 0.2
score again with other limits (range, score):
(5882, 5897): 0.0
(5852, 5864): 0.0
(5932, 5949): 0.4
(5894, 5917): 0.3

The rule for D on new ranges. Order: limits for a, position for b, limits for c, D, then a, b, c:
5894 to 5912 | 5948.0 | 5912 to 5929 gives 563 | 190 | 12.1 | 204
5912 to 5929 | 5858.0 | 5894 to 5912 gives 578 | 204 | 11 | 190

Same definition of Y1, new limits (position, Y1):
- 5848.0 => 39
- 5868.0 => 34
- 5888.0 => 29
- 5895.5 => 24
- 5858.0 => 33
